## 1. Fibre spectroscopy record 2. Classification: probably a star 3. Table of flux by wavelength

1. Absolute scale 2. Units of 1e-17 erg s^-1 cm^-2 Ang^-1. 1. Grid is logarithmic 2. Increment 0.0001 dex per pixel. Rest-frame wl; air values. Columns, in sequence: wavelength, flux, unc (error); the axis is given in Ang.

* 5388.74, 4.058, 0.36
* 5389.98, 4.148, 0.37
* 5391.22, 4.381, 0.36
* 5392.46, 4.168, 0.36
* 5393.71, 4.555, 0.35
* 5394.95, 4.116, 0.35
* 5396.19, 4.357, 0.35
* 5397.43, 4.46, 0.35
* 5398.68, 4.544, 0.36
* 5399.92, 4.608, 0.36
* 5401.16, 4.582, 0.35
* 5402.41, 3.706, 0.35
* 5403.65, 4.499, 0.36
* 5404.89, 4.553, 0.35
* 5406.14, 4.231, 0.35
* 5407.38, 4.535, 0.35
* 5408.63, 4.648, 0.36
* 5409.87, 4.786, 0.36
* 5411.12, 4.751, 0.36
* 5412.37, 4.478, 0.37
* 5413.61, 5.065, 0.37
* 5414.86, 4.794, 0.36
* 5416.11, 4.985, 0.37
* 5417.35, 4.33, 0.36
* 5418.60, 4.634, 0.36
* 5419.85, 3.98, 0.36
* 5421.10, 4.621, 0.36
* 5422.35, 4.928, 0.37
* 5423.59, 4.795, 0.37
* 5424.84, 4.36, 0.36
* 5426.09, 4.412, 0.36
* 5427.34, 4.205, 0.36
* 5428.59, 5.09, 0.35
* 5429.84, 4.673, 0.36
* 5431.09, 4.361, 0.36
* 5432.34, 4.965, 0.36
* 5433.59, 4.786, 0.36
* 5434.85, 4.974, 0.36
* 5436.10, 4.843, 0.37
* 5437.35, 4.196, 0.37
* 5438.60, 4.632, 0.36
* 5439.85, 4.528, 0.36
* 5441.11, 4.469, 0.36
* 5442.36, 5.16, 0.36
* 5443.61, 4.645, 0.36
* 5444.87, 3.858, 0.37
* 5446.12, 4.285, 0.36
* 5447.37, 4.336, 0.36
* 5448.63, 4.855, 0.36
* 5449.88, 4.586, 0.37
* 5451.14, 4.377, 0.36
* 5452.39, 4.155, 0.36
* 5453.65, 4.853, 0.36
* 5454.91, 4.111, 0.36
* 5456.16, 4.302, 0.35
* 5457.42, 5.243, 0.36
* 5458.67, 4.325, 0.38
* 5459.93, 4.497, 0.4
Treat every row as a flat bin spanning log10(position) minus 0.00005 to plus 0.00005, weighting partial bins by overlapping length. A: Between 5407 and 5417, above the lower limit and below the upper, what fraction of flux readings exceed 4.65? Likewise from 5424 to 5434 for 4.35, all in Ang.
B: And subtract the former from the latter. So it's 0.25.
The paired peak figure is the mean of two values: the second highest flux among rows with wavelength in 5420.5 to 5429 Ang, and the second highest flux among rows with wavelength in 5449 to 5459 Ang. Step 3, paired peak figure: 4.89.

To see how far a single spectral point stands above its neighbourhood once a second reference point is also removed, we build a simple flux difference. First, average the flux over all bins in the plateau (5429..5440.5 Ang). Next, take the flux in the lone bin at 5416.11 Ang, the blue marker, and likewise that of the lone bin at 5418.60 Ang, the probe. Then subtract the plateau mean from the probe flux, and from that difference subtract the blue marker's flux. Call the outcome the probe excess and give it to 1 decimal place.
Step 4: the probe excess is -5.0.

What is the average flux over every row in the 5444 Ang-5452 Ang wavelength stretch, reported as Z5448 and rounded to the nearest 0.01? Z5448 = 4.38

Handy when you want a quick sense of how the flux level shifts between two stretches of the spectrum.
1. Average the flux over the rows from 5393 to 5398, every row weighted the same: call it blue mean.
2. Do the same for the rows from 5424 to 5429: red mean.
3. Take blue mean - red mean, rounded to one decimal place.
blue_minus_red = -0.1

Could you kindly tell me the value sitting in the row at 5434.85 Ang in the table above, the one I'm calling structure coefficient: 4.974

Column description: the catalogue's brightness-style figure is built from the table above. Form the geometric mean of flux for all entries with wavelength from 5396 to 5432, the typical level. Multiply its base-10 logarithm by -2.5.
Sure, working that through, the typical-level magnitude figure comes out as -1.64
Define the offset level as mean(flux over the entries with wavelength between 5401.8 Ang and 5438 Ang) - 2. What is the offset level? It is 2.59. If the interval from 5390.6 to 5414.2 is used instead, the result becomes 2.47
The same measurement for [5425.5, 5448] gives 2.58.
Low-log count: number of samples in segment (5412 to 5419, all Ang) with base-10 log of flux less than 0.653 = 2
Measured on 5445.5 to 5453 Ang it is 4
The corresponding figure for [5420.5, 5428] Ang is 3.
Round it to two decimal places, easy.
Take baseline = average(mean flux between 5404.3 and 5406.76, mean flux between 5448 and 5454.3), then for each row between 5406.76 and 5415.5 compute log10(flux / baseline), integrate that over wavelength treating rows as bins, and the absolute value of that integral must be 0.20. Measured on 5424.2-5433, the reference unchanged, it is 0.08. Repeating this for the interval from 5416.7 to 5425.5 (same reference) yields 0.03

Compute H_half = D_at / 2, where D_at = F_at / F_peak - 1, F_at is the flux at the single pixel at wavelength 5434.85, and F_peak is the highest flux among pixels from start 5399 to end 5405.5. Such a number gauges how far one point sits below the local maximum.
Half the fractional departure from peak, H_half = 0.040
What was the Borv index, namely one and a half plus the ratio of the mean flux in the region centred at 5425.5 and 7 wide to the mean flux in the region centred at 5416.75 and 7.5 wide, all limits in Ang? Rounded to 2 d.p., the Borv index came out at 2.50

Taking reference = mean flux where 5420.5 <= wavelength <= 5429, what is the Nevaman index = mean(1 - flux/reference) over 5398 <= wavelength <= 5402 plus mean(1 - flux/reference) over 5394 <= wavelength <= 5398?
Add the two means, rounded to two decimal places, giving 0.08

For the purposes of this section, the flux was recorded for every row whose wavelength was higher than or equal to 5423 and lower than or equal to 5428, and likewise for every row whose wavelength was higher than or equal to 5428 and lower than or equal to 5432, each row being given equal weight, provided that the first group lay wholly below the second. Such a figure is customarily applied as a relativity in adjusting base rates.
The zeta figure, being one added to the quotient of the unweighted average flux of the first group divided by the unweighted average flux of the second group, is 1.94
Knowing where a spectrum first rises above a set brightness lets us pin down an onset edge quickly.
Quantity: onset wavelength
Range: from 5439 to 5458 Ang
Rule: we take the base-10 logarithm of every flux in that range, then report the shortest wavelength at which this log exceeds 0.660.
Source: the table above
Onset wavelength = 5442.36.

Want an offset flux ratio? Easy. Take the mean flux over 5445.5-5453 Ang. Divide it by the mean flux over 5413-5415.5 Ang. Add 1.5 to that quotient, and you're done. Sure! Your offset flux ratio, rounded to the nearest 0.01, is 2.40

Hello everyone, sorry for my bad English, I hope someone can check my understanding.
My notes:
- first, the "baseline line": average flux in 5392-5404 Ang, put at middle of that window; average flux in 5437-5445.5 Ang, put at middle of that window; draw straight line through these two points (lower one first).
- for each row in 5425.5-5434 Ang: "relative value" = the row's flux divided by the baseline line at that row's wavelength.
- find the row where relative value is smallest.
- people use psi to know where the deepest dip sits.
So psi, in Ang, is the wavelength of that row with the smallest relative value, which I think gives 5427.34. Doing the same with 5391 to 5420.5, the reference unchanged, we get 5402.41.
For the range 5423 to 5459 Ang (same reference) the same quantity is 5444.87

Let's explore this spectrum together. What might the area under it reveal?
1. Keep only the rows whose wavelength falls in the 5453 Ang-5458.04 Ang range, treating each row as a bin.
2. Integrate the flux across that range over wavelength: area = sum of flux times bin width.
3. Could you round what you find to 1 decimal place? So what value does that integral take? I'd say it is 23.3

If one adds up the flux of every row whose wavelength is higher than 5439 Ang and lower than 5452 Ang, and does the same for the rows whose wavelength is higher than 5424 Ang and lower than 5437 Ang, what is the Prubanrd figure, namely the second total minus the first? 1.6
